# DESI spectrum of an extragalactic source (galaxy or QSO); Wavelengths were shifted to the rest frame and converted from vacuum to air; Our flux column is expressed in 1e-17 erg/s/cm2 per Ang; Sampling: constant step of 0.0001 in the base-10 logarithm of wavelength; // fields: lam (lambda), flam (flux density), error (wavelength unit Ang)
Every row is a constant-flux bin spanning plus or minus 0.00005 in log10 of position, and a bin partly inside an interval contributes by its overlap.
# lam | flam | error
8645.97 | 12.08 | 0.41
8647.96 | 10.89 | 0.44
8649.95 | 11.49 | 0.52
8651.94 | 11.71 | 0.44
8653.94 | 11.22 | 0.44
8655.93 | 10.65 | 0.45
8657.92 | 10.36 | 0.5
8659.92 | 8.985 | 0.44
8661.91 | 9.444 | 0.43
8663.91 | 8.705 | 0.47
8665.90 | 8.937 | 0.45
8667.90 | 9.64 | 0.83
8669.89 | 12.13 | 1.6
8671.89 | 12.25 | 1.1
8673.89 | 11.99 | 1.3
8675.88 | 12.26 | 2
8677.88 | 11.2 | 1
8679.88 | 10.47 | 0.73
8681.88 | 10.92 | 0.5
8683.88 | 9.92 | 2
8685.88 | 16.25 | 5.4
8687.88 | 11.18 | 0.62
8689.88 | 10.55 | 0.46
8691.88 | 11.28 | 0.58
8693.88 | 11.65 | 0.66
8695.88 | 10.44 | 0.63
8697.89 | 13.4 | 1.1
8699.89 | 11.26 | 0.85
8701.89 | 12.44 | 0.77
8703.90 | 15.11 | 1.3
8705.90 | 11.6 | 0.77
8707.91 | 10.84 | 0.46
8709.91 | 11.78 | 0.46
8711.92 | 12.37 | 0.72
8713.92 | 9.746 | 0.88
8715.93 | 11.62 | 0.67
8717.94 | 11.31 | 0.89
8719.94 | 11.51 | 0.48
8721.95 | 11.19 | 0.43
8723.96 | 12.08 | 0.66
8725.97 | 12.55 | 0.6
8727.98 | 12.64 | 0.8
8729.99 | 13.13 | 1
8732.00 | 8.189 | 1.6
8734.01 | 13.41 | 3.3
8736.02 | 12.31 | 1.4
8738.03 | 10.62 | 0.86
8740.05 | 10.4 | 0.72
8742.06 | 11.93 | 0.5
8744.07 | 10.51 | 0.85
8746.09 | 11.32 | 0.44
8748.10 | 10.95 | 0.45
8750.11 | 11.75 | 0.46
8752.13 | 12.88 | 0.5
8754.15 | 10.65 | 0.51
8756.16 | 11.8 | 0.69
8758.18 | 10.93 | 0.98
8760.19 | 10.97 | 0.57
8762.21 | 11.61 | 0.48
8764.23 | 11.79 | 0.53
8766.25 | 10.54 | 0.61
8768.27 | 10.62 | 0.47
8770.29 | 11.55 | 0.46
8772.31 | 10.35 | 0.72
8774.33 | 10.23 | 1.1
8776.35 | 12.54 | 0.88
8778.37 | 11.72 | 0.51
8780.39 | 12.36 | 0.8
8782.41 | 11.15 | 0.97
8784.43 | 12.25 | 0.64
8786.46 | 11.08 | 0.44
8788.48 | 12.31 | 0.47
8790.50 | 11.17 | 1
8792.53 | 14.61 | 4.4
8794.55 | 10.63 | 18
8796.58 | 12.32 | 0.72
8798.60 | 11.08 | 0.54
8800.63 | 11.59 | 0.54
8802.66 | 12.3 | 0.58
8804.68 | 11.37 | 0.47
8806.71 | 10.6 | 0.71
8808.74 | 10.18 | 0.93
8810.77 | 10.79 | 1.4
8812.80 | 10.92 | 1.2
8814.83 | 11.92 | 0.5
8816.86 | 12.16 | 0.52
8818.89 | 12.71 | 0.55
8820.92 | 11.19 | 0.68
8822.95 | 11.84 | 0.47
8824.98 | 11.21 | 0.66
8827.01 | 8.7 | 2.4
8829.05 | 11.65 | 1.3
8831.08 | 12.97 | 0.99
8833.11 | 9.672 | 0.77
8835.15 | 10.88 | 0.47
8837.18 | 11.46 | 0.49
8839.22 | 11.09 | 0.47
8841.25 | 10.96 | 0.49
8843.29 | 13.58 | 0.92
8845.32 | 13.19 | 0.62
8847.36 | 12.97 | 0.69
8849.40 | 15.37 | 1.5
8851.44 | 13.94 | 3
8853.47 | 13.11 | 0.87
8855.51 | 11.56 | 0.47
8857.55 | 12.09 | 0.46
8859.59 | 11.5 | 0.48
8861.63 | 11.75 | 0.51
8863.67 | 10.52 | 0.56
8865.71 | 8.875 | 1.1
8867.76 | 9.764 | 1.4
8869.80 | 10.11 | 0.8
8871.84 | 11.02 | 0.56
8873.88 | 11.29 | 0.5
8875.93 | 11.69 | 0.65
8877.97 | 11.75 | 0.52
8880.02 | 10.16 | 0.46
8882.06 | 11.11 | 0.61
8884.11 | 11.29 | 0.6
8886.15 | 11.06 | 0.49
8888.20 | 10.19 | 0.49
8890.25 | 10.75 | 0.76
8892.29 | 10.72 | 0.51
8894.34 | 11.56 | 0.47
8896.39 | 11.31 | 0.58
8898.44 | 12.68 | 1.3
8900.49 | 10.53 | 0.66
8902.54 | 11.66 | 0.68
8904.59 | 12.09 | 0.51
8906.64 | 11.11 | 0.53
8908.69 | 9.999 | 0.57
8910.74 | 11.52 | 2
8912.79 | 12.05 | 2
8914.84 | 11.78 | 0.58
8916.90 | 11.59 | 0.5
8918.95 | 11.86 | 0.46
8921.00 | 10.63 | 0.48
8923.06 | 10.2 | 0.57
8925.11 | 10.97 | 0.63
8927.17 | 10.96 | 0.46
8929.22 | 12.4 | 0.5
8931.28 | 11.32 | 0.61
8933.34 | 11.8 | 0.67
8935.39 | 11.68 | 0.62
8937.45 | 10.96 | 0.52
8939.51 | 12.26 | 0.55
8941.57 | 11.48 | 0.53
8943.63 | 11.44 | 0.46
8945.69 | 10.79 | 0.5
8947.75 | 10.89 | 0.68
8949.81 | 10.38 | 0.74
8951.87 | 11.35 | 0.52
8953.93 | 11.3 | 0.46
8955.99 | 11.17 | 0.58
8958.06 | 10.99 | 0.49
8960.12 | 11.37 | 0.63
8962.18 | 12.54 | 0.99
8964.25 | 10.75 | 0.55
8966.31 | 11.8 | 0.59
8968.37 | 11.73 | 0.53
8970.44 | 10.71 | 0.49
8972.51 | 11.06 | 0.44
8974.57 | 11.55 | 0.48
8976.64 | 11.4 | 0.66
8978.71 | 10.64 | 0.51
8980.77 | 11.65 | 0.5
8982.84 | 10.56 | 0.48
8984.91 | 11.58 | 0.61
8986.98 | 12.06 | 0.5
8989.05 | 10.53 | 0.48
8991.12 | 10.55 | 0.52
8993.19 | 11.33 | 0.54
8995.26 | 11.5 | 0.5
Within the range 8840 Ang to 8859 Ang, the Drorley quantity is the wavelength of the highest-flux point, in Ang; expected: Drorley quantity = 8849.40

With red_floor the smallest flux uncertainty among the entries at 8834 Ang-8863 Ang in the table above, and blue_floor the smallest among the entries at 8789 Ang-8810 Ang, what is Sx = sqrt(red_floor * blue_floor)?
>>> 0.465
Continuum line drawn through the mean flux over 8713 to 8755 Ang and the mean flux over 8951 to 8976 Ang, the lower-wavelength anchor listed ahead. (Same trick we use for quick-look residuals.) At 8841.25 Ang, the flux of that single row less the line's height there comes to -0.5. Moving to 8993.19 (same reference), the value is 0.0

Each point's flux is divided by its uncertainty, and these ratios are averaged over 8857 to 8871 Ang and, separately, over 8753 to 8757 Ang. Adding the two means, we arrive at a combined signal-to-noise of 36.1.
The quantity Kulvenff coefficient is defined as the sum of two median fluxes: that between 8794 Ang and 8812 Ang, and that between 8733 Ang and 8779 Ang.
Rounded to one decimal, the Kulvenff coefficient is 22.4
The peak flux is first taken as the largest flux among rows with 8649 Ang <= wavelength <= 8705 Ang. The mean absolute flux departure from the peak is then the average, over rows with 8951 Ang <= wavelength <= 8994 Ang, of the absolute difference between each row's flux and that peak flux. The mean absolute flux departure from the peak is 4.98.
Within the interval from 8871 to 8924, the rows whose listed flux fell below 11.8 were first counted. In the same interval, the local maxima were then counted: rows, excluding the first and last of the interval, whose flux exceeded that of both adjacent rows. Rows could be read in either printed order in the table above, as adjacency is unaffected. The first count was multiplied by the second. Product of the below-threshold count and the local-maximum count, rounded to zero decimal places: 176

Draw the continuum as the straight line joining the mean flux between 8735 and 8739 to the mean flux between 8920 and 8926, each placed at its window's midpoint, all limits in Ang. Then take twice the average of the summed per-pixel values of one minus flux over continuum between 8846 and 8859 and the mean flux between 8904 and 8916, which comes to 10.2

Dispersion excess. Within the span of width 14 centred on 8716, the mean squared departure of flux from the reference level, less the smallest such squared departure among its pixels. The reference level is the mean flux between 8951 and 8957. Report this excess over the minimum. 0.57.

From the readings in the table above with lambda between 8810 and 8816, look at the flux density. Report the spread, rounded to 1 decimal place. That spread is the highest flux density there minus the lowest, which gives 1.1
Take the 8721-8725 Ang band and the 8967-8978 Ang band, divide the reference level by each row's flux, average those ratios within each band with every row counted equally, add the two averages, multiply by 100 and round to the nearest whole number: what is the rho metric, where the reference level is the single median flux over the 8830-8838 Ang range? 195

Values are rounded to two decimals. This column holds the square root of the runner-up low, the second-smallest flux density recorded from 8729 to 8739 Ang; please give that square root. 3.26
